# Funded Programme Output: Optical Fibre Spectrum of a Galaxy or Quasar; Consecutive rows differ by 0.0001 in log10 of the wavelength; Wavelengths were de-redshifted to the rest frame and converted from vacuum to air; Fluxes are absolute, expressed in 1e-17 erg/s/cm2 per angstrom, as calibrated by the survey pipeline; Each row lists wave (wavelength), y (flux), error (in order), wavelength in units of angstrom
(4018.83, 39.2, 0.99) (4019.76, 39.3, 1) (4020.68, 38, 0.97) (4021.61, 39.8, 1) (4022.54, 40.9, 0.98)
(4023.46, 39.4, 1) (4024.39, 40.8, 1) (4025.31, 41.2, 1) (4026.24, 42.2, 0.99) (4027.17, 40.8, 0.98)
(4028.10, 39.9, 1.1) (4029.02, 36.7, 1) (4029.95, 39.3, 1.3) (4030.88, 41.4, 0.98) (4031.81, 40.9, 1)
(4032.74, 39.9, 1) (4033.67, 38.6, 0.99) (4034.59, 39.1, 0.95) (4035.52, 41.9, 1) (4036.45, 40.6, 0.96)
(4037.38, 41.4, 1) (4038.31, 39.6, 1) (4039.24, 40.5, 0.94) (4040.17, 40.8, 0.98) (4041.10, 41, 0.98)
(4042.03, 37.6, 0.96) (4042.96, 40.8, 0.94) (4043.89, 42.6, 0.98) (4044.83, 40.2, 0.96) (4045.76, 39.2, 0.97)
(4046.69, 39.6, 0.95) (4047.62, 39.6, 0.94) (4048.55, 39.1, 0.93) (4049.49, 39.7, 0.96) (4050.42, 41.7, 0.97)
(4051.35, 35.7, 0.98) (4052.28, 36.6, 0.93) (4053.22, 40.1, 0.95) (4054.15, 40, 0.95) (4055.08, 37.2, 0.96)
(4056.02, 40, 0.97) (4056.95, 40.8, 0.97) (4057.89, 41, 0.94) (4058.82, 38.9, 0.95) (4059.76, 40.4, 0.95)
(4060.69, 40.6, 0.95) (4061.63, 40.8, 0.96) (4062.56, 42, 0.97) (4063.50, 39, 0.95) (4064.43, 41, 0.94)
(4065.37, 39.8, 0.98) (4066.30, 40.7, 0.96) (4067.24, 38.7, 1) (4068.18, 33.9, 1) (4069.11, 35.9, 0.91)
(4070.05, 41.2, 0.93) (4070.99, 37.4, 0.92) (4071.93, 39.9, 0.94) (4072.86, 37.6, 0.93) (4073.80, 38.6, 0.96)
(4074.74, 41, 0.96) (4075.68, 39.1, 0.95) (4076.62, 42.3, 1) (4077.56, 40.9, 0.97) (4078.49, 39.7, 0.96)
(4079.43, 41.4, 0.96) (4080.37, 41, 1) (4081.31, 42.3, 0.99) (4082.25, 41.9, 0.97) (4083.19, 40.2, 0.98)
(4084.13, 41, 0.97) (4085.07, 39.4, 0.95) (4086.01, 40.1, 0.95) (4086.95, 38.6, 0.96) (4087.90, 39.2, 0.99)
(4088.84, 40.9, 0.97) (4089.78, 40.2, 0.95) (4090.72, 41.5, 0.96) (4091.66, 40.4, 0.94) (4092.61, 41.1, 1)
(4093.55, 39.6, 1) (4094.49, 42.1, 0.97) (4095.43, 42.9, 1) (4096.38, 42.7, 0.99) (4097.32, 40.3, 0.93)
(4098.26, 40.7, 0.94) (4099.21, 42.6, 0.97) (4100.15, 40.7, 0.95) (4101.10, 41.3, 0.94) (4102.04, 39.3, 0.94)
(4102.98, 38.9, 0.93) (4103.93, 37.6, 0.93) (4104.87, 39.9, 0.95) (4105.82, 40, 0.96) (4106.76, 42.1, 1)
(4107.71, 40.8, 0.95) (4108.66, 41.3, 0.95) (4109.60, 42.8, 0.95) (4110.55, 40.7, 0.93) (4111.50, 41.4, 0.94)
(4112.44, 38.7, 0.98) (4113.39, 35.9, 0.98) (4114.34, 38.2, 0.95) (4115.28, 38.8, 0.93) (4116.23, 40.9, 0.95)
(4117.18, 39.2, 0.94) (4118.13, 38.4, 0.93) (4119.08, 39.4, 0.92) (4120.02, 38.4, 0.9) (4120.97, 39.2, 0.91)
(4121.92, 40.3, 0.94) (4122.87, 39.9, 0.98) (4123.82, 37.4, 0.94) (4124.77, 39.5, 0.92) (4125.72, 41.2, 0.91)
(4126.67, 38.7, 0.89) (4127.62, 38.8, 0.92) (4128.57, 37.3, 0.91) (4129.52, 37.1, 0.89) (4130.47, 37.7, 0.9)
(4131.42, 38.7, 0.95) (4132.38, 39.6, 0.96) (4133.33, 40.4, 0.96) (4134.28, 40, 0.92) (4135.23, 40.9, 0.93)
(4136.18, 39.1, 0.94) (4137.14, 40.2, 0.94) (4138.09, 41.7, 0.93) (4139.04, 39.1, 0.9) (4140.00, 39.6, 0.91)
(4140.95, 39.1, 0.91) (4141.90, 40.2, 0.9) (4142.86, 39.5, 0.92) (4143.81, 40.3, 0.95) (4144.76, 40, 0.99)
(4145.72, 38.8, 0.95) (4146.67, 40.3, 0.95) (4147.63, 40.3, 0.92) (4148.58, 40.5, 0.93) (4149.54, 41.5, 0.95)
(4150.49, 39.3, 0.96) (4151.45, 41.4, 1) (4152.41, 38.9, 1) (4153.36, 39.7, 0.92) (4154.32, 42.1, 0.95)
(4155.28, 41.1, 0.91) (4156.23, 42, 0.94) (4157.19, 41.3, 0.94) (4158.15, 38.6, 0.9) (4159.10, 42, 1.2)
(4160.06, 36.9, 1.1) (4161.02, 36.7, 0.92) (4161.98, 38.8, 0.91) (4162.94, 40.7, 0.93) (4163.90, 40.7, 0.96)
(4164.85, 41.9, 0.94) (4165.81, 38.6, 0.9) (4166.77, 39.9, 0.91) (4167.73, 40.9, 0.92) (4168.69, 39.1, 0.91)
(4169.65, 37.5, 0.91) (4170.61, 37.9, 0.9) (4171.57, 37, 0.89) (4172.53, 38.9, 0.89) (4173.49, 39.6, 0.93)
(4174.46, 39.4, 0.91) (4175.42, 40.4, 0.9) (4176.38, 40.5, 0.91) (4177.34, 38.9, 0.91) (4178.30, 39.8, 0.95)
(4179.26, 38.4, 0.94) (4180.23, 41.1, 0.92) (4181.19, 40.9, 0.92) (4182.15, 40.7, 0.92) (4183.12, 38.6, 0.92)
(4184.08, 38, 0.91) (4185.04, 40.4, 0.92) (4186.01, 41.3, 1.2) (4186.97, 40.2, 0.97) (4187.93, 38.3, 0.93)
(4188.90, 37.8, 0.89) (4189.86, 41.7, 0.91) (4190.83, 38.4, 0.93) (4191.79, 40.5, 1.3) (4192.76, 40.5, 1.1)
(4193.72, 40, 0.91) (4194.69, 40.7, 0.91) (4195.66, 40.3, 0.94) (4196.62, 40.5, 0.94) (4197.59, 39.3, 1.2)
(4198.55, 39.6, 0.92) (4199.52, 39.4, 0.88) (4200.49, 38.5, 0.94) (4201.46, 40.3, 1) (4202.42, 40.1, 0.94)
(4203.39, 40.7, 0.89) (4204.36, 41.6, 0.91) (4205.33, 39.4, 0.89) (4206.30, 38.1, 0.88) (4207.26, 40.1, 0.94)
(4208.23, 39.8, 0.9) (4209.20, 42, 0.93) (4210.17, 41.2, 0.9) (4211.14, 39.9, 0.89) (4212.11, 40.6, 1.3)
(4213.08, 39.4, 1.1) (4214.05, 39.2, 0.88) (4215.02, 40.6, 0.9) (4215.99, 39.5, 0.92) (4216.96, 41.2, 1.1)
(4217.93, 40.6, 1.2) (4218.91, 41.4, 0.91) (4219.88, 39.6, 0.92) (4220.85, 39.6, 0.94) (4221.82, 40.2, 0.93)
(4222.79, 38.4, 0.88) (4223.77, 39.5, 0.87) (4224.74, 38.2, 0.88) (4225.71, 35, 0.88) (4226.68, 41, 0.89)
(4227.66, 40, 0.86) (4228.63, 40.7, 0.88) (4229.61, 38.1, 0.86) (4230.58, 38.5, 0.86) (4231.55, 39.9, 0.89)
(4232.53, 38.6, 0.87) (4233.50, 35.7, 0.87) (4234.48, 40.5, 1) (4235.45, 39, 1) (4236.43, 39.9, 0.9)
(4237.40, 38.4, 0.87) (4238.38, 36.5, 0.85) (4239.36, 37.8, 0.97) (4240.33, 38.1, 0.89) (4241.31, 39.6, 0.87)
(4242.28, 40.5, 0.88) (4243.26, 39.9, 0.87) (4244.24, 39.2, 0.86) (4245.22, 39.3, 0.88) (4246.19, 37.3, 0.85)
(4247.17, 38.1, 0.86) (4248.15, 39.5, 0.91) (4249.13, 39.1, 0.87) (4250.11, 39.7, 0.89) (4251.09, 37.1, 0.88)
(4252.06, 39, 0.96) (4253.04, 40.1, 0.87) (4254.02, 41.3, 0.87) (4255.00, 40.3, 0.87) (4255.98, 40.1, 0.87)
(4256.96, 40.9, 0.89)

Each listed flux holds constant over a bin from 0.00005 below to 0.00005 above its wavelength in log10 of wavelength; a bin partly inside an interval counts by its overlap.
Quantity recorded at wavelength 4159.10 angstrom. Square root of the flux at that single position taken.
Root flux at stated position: 6.48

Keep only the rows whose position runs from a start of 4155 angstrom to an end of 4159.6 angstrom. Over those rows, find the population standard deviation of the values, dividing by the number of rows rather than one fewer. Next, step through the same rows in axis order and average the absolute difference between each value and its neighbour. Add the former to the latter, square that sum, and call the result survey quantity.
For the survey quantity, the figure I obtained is 10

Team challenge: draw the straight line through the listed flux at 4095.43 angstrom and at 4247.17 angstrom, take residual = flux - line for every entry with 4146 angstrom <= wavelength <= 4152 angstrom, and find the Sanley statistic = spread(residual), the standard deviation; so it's 0.8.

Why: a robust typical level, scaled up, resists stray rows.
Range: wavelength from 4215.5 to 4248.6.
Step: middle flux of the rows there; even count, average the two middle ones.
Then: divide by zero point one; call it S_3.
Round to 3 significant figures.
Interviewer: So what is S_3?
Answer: 395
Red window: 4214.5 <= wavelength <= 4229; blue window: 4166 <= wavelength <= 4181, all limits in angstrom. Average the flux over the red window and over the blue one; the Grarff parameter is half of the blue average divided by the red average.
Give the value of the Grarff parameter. 0.495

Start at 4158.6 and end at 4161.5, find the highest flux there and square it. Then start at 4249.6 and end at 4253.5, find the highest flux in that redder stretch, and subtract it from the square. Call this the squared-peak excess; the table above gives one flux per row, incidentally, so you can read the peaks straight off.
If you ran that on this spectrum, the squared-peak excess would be 1724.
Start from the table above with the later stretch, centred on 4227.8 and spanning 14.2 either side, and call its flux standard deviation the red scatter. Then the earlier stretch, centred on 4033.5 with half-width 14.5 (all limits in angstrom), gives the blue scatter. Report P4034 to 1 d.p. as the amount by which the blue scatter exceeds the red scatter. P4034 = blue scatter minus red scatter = -0.2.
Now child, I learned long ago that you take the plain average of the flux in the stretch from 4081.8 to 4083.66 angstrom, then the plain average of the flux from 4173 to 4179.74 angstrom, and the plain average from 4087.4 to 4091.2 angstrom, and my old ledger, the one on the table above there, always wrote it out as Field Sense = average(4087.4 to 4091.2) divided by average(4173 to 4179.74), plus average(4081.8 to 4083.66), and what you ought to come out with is 42.1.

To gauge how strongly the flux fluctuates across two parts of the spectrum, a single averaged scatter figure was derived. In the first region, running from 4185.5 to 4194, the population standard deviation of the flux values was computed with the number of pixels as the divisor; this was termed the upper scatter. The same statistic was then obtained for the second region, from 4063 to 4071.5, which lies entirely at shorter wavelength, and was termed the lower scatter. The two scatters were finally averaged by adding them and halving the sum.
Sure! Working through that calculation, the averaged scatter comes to 1.8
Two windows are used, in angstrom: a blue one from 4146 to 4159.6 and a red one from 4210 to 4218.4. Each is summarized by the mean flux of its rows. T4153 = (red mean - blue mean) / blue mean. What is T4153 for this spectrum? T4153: -0.010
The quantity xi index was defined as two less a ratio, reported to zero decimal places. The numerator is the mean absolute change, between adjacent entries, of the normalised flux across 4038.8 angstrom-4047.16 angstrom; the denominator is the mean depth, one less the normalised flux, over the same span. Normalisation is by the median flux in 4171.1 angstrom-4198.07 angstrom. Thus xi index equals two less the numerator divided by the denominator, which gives 12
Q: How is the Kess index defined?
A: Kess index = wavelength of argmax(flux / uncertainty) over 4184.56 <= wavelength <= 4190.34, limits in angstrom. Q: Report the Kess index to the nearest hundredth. 4189.86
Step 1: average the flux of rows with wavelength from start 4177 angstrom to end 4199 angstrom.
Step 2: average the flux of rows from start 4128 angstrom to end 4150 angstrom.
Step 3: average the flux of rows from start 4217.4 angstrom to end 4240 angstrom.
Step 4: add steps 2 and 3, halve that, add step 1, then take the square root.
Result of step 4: 8.90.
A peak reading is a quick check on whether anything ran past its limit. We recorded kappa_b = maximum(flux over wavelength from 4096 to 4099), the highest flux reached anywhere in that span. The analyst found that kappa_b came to 42.7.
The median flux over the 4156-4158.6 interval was 41.3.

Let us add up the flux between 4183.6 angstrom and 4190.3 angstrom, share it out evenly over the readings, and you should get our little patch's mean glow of 39.7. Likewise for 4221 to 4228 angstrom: 38.9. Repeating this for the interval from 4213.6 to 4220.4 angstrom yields 40.3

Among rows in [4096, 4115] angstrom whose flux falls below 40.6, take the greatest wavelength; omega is 4114.34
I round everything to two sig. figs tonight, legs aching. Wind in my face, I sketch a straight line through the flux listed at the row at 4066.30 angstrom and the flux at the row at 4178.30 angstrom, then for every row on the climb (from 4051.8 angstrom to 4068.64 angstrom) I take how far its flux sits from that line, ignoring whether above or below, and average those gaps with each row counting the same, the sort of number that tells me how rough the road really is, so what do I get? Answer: 1.4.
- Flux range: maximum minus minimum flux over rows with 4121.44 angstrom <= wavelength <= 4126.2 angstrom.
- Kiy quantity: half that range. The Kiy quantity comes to 1.9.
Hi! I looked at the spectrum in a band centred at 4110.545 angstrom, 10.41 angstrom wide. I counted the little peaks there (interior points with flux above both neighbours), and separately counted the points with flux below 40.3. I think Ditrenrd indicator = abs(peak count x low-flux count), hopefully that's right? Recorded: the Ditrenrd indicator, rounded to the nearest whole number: 15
